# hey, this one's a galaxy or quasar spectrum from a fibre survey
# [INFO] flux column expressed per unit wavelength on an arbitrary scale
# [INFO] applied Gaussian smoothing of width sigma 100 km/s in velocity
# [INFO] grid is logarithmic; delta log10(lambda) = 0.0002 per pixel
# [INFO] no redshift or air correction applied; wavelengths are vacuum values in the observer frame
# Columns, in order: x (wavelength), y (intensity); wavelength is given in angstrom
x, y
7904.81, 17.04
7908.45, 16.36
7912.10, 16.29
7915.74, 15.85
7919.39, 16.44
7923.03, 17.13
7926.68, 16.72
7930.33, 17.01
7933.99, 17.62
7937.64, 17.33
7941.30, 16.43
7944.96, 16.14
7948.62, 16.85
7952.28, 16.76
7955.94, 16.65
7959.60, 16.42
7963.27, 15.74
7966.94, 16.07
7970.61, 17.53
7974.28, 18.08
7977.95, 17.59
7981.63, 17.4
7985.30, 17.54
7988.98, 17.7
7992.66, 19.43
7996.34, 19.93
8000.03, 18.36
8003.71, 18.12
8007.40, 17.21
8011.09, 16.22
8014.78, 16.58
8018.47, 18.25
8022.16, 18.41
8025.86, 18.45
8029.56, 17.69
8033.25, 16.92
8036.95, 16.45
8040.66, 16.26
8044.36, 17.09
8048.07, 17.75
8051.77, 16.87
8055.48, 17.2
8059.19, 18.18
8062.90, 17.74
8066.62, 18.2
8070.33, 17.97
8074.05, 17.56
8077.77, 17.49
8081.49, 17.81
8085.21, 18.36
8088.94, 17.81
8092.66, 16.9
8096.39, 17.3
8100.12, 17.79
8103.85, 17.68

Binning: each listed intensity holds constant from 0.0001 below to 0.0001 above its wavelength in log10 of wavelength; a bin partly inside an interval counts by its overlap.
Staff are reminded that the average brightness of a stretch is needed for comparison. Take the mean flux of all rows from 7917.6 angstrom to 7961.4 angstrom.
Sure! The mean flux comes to 16.8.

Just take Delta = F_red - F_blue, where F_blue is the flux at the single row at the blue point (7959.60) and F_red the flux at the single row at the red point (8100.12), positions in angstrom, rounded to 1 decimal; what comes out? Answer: 1.4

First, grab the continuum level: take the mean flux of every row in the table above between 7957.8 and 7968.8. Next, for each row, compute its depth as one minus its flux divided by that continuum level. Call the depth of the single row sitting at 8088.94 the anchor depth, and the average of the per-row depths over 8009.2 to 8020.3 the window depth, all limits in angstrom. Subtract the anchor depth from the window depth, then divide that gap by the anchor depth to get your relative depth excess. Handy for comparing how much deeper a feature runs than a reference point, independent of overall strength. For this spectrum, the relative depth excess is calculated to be -0.5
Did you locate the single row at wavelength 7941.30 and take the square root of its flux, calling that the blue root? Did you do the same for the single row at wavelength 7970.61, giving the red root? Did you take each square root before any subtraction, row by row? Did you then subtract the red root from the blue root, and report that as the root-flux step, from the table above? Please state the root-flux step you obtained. -0.13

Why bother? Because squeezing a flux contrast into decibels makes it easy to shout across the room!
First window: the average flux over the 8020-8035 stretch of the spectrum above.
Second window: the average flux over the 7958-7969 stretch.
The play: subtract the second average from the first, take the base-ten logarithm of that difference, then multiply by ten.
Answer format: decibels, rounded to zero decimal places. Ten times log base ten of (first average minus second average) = 3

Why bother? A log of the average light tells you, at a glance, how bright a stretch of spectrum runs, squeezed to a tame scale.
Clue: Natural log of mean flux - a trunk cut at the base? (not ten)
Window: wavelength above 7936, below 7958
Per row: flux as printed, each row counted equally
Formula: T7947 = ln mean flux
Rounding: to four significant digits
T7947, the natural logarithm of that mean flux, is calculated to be 2.815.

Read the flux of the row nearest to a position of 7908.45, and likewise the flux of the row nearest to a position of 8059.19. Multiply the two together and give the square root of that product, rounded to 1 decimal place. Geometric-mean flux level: 17.2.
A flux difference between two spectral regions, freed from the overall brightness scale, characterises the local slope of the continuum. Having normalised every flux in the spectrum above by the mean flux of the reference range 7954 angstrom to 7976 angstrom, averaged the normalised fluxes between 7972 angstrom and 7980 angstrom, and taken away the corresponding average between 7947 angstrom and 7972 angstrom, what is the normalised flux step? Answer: 0.075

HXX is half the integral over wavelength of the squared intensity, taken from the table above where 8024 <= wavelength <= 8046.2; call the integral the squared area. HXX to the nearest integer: 3268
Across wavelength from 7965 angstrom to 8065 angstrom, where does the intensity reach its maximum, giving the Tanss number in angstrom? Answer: 7996.34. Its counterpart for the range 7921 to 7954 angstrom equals 7933.99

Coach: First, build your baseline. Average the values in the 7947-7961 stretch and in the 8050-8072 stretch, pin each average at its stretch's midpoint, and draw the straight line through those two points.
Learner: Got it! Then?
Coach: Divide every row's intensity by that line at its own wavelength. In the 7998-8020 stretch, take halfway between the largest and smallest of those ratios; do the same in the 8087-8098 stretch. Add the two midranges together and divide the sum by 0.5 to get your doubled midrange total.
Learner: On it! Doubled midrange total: 3.95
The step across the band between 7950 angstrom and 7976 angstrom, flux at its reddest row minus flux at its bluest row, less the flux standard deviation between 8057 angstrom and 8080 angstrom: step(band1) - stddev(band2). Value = 1.0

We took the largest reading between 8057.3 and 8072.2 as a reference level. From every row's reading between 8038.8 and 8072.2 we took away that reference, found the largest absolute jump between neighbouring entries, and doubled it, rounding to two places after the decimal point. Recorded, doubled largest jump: 1.96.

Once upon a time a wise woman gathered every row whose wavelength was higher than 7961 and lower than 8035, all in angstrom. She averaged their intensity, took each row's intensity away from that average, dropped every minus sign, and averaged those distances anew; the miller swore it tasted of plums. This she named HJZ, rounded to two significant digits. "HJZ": 0.78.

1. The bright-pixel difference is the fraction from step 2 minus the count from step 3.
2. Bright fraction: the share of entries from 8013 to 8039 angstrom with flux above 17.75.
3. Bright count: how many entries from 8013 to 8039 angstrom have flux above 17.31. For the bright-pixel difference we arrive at -4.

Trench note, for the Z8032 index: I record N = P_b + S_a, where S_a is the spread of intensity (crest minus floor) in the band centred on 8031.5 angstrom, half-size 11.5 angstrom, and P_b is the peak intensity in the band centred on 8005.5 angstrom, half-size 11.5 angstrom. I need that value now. 22.1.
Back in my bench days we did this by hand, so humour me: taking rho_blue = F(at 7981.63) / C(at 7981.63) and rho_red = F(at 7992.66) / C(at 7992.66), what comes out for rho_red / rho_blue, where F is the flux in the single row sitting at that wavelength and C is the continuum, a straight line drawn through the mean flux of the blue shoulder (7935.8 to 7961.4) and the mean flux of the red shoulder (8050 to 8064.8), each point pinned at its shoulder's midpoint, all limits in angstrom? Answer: 1.11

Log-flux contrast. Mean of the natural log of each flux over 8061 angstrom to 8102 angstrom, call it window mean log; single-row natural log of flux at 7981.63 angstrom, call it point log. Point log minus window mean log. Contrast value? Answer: -0.018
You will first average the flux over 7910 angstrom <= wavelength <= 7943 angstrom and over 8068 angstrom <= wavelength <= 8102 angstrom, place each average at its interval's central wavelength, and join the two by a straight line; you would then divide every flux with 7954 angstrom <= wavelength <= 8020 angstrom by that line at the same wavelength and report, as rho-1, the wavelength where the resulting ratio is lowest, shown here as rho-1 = 7963.27 angstrom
